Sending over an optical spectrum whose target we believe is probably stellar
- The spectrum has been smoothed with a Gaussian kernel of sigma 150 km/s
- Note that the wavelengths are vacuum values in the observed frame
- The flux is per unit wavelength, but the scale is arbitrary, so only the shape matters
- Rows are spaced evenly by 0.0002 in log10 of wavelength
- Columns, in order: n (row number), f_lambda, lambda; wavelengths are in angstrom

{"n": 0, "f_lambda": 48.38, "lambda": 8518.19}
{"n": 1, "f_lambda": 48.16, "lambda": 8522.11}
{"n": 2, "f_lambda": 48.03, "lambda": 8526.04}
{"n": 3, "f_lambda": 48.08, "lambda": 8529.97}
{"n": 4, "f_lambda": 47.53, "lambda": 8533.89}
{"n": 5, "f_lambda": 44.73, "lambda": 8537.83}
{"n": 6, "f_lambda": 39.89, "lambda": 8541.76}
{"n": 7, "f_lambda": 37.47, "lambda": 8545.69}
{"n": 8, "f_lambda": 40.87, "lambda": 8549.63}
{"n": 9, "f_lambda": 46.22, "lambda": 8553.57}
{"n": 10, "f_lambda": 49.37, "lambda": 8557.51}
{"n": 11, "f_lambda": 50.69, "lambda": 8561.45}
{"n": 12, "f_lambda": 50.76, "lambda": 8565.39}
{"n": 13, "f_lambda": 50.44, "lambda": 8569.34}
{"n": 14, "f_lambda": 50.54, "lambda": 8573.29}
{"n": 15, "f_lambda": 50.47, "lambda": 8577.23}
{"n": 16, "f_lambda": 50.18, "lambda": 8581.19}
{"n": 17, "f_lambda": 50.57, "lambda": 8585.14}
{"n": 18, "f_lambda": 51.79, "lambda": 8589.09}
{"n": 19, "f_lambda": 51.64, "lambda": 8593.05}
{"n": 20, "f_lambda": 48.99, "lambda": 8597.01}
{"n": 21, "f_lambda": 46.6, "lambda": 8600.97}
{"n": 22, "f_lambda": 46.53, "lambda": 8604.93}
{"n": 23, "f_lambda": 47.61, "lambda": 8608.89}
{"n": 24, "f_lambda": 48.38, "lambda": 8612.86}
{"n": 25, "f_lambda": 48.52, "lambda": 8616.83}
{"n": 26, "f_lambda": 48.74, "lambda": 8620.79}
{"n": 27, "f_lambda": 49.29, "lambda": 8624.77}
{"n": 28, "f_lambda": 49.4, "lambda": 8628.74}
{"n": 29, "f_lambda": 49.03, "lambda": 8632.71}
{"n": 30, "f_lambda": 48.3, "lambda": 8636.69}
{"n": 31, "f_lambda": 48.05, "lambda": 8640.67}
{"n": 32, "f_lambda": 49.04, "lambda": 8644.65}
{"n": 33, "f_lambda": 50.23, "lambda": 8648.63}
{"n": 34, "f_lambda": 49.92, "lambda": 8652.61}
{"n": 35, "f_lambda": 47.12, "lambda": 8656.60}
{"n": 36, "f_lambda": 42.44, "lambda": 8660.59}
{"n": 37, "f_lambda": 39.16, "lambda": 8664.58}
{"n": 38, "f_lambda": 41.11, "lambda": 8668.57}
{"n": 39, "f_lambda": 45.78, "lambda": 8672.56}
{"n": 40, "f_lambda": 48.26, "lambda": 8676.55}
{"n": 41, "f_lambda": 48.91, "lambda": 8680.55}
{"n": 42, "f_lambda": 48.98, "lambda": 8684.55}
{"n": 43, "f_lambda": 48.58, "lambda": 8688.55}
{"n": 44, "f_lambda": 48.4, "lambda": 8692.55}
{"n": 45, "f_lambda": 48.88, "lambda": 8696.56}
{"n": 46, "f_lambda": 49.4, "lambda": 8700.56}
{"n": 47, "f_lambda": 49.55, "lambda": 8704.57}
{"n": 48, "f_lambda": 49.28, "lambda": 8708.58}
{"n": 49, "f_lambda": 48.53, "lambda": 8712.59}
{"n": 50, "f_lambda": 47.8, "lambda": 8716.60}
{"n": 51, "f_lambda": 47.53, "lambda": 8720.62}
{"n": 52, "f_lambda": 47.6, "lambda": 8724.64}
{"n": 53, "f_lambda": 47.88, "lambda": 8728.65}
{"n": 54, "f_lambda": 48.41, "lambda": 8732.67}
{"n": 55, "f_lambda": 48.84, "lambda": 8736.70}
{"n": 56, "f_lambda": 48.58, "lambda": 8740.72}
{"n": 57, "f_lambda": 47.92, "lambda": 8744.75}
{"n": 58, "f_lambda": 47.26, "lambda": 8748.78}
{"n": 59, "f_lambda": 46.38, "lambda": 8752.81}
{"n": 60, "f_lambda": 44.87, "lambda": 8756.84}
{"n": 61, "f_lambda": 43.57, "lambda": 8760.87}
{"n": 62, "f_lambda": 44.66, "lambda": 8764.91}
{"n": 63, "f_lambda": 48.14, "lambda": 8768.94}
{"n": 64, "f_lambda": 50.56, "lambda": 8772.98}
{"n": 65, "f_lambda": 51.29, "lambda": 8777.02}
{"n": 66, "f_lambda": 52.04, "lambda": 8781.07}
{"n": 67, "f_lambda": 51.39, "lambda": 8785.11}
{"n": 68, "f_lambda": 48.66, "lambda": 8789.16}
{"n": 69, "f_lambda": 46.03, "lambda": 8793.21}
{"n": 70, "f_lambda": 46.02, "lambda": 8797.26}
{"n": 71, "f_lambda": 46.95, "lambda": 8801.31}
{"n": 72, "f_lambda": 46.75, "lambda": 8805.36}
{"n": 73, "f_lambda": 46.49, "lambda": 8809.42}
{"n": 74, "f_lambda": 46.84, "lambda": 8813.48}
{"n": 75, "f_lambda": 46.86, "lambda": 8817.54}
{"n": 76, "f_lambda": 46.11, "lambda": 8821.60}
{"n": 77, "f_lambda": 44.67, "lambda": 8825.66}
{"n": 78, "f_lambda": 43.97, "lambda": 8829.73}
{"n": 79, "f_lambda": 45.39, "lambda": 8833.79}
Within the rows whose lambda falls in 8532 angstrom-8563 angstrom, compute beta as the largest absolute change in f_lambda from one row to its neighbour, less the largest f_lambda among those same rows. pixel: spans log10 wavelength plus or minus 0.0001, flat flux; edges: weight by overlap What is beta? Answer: -45.3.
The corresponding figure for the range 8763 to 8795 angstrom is -48.6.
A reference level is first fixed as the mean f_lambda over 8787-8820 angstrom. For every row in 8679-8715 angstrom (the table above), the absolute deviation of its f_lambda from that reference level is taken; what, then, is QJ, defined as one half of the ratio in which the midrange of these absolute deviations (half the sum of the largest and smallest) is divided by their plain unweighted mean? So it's 0.51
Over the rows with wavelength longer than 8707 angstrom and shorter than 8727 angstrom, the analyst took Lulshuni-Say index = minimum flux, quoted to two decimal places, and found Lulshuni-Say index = 47.53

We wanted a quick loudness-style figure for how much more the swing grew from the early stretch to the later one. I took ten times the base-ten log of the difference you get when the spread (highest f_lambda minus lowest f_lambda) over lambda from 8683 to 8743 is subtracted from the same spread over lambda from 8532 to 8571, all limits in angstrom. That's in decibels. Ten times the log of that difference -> 11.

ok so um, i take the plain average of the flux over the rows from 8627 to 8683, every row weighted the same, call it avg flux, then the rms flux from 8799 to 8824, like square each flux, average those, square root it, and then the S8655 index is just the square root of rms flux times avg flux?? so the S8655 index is 46.8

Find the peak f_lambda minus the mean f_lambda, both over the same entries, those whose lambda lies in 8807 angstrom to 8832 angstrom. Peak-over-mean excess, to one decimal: 1.0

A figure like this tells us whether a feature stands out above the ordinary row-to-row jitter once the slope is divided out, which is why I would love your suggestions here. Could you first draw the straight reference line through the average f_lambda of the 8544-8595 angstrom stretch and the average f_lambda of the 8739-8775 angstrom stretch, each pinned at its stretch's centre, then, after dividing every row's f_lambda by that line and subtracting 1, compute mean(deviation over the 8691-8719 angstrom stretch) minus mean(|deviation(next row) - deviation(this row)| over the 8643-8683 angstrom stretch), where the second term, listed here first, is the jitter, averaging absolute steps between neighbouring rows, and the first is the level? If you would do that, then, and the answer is -0.020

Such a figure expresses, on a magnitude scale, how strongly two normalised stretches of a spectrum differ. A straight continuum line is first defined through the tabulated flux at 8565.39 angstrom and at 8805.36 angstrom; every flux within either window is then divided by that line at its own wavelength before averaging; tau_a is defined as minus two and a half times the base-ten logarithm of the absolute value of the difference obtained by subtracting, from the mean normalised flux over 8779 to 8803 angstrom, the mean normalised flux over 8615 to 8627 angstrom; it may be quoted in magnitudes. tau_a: 3.2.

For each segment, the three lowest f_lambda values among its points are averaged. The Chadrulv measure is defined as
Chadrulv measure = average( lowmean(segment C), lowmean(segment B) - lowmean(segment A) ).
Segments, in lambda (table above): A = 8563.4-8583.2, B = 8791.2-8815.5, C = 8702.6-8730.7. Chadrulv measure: 21.7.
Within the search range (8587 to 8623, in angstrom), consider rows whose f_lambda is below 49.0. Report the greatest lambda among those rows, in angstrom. 8620.79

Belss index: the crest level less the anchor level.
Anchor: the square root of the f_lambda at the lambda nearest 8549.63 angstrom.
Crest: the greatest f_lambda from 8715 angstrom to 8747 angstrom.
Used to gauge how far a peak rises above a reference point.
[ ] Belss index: 42.4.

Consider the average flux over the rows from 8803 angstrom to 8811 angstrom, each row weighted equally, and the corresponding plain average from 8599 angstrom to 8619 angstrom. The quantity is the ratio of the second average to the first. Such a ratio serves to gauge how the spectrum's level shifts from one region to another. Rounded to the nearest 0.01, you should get 1.02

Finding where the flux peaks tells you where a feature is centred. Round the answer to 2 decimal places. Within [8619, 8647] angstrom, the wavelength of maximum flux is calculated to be 8628.74 angstrom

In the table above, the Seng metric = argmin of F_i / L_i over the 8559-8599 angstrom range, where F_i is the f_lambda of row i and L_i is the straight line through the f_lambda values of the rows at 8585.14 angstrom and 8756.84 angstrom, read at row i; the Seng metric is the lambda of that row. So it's 8597.01 angstrom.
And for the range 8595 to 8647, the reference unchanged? 8600.97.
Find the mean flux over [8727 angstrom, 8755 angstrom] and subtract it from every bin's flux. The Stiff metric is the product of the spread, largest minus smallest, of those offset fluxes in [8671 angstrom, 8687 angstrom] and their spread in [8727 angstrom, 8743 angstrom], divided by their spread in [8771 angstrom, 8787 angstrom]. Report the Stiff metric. 2.1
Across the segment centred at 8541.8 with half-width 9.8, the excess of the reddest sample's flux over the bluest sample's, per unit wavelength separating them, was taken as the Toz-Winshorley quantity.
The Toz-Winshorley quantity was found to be -0.4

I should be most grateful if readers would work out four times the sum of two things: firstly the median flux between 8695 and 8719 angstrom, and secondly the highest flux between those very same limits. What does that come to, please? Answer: 395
